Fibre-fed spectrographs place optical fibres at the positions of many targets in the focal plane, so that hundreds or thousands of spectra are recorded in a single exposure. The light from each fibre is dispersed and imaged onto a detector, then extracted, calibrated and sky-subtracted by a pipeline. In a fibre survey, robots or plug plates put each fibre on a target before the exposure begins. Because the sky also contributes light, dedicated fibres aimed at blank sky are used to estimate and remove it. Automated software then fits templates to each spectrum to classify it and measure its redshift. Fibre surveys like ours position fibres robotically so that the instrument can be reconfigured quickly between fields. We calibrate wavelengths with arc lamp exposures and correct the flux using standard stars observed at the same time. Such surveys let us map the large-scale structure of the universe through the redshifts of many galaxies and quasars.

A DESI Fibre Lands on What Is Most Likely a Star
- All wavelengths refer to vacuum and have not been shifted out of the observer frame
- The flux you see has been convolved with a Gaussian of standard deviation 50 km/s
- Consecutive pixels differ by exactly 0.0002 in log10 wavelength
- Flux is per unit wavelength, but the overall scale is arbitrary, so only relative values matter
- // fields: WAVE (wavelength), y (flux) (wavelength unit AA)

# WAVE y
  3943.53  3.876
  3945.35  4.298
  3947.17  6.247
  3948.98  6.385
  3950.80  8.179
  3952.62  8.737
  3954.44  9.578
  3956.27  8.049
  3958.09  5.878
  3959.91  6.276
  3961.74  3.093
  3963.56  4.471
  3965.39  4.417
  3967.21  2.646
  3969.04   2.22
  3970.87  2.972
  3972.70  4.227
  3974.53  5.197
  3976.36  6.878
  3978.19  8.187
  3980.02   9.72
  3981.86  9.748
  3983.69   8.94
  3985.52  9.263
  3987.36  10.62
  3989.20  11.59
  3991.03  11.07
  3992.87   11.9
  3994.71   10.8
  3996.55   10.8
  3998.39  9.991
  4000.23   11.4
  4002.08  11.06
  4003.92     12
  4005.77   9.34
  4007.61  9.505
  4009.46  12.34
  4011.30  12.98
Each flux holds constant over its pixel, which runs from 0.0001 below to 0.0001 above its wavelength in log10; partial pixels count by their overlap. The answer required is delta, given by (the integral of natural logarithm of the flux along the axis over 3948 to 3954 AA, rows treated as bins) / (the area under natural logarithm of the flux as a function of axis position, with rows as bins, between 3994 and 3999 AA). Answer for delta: 1.05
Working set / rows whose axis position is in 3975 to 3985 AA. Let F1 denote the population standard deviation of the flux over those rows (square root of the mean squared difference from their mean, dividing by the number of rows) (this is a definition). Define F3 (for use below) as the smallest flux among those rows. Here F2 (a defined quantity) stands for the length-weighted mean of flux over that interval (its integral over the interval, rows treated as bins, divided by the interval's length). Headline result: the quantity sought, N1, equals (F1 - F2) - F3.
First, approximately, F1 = 1.08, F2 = 9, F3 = 6.878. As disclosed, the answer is -14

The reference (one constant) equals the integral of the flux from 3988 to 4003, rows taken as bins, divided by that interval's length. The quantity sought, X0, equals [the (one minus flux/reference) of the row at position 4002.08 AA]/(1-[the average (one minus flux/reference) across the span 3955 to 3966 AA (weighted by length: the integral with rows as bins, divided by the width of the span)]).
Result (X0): 0.00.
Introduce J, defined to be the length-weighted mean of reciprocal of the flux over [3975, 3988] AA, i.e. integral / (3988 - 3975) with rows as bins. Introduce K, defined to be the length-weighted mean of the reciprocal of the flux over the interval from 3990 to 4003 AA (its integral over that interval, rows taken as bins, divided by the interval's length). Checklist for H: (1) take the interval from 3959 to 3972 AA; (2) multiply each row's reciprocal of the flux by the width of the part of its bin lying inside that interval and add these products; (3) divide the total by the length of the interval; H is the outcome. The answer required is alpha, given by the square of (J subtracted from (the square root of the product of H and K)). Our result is 0.002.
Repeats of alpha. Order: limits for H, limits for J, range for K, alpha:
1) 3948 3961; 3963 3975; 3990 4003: 0.034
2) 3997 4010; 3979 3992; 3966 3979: 0.003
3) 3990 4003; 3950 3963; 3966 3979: 0.000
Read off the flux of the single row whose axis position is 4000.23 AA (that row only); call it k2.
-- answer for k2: 11.4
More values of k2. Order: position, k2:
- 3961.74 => 3.093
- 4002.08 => 11.06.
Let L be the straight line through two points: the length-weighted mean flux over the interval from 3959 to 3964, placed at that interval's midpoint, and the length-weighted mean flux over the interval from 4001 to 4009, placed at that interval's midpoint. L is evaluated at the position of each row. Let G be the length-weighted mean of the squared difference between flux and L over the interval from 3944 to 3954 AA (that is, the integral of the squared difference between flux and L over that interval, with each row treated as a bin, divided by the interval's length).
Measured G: 17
